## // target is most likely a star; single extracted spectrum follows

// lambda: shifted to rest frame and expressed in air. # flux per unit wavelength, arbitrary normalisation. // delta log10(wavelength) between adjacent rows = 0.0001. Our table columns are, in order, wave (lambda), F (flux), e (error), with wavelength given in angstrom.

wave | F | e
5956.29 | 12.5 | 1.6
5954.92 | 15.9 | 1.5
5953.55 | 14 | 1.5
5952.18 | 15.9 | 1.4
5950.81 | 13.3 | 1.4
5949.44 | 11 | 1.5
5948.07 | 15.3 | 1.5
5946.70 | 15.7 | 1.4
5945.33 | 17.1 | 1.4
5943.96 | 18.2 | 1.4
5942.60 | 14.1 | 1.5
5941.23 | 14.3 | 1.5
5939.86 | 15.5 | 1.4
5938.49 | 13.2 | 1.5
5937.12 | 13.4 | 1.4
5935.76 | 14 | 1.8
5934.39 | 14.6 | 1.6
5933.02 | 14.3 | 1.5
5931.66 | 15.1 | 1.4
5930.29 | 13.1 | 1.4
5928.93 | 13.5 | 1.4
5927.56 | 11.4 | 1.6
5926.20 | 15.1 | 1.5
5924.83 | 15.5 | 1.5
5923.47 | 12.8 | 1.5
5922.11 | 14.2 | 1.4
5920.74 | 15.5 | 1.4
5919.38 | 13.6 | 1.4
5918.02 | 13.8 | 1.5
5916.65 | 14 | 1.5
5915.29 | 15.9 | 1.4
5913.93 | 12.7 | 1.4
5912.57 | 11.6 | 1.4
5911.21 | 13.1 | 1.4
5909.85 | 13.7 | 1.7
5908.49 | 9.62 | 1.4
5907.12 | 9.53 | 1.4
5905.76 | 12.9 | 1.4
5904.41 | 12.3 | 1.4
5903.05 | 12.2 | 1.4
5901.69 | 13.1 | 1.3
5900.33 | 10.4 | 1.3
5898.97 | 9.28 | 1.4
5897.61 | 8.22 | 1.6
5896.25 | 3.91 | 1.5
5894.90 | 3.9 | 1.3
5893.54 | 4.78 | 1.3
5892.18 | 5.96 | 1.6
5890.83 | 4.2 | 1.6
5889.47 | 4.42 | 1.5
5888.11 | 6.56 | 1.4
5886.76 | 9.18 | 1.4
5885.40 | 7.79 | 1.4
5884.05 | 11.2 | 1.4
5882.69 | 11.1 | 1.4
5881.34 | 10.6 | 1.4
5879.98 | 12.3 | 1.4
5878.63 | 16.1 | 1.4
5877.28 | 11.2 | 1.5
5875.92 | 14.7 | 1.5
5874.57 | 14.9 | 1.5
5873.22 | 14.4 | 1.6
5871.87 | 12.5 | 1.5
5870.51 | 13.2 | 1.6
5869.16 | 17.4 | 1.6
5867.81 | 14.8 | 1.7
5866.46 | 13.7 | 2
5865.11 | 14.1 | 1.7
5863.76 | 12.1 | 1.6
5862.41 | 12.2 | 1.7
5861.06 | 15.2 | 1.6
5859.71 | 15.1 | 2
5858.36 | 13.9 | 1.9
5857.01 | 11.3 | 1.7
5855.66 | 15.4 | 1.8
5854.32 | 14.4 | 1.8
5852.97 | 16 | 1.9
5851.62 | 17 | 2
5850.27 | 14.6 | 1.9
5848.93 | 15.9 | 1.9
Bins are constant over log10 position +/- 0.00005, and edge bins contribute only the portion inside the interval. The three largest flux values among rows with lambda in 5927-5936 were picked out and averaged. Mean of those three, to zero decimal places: 15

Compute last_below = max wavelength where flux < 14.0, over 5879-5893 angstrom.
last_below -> 5892.18 angstrom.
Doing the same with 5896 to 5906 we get 5905.76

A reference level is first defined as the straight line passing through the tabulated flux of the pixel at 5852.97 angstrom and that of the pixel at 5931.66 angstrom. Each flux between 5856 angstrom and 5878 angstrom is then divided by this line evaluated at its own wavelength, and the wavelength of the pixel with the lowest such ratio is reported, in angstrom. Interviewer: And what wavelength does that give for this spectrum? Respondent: 5857.01 angstrom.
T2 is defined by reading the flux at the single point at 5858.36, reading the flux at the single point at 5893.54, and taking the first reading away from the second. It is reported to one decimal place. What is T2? -9.1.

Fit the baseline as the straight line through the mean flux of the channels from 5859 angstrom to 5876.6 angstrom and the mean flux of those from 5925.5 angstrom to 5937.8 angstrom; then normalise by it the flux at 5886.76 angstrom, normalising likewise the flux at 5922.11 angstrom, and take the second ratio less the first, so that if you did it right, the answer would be 0.4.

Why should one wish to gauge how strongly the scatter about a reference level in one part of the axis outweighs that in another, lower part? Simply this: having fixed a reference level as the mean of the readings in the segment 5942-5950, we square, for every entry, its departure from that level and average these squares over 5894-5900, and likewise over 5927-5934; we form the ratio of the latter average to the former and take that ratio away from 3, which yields 2.95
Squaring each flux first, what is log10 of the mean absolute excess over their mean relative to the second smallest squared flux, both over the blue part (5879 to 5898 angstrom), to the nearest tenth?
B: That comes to 0.4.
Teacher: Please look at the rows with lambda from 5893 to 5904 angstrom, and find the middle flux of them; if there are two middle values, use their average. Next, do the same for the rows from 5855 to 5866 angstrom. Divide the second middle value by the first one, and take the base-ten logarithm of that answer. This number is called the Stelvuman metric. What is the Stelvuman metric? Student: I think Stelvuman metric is 0.20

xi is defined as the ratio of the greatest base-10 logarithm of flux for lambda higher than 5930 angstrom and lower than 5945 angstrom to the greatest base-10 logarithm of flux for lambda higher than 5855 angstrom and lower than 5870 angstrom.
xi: 1.02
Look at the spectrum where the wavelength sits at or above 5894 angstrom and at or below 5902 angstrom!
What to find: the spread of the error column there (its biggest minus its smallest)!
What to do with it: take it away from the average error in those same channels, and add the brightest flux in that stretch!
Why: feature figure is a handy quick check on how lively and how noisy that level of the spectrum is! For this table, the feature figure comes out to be 14.2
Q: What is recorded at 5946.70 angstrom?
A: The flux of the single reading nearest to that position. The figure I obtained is 15.7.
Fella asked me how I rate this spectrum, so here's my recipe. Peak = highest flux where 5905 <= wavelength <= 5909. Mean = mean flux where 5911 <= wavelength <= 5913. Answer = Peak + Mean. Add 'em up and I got 25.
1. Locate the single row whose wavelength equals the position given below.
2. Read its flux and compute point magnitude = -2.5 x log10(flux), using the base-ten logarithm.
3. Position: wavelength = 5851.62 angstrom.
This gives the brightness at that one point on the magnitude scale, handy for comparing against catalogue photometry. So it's -3.08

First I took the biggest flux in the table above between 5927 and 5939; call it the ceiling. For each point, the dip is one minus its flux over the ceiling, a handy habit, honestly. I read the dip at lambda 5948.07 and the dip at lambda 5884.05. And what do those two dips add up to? 0.25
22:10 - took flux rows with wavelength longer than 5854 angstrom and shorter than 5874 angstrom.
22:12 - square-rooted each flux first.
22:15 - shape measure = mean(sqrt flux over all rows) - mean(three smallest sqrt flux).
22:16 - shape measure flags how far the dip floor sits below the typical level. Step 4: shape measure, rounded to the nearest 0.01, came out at 0.29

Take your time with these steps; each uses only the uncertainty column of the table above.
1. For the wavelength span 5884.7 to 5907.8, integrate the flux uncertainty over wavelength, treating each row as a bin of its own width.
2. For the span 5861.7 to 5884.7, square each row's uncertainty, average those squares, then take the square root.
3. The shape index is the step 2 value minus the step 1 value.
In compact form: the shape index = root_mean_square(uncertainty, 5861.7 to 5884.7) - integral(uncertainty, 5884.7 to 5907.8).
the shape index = -31.3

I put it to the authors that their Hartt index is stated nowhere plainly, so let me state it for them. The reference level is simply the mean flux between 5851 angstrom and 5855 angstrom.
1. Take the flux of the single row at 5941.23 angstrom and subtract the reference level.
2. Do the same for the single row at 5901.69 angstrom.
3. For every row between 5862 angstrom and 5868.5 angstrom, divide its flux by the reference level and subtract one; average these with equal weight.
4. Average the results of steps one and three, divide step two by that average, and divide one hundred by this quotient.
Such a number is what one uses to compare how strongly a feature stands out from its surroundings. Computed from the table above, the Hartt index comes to 31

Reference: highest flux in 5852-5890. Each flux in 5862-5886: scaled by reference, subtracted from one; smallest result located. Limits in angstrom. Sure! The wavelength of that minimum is 5869.16 angstrom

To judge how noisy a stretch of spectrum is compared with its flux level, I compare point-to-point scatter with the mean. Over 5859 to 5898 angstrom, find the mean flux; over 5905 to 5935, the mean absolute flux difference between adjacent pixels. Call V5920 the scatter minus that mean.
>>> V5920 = -9.3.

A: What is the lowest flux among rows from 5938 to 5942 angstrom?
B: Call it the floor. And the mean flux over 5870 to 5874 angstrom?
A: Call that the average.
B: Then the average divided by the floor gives 1.0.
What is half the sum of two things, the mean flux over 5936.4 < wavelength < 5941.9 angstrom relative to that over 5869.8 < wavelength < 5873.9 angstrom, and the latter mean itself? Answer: 7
